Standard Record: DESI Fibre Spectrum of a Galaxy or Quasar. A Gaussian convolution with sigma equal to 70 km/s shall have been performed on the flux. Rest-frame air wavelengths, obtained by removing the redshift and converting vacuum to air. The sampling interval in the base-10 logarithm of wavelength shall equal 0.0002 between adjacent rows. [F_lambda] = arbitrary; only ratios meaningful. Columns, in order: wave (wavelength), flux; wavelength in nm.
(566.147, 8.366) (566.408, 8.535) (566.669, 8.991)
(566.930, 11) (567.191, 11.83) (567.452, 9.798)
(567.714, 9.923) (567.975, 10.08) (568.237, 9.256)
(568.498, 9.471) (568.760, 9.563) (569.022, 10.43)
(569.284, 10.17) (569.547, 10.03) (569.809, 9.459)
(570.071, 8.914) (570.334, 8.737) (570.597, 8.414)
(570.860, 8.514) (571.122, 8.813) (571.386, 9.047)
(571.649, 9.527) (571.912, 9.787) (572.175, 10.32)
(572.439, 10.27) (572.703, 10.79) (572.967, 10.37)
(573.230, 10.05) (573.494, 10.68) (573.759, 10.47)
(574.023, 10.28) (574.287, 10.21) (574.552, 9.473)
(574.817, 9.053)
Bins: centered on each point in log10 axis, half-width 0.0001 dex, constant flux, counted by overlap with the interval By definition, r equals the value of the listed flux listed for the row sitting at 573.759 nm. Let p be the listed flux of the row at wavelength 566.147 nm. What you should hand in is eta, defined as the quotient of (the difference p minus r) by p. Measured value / -0.3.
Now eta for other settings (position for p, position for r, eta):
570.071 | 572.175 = -0.2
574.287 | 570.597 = 0.2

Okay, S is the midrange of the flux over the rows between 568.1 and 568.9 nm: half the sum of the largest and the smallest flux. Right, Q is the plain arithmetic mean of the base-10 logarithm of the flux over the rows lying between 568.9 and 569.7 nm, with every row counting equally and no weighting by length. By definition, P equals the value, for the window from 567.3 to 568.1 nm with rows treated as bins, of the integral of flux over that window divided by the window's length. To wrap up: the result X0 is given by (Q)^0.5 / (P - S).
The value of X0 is 2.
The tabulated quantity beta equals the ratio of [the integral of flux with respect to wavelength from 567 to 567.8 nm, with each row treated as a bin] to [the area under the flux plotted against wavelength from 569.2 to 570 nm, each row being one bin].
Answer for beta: 1.08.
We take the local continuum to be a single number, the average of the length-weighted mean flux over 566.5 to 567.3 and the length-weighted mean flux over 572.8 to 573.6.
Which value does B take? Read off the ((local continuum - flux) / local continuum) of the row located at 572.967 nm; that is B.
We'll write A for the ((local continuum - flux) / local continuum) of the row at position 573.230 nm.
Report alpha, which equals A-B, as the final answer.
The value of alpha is 0.03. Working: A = 0.04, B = 0.01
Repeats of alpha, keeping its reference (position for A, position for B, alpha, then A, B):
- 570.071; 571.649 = 0.06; 0.15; 0.09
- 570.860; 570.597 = -0.01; 0.18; 0.19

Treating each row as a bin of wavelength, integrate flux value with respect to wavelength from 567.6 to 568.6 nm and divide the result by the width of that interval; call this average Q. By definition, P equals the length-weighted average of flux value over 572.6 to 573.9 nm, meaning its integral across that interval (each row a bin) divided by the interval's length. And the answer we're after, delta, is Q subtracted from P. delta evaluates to 0.8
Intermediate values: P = 10.5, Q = 9.7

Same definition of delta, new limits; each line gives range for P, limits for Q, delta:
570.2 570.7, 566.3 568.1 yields -1.5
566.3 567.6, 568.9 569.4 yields -0.3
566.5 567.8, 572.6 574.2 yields -0.2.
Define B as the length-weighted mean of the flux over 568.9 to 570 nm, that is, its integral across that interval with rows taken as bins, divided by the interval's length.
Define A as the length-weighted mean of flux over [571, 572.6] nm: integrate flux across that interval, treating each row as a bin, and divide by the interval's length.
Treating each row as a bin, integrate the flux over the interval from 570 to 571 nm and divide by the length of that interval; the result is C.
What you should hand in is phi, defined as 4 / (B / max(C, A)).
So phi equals 3.9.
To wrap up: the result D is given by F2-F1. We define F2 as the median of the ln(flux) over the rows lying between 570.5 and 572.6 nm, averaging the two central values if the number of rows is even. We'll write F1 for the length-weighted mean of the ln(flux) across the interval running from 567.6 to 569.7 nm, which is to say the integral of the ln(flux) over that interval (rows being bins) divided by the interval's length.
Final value -0.06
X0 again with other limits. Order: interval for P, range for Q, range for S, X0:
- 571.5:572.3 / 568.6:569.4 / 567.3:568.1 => -14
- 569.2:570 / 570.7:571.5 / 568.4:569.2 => -6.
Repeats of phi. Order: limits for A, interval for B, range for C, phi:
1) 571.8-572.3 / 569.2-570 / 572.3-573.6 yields 4.3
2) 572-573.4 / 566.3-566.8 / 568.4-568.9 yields 4.7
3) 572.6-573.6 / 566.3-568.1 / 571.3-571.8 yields 4.2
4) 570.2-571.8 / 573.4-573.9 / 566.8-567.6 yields 4.1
